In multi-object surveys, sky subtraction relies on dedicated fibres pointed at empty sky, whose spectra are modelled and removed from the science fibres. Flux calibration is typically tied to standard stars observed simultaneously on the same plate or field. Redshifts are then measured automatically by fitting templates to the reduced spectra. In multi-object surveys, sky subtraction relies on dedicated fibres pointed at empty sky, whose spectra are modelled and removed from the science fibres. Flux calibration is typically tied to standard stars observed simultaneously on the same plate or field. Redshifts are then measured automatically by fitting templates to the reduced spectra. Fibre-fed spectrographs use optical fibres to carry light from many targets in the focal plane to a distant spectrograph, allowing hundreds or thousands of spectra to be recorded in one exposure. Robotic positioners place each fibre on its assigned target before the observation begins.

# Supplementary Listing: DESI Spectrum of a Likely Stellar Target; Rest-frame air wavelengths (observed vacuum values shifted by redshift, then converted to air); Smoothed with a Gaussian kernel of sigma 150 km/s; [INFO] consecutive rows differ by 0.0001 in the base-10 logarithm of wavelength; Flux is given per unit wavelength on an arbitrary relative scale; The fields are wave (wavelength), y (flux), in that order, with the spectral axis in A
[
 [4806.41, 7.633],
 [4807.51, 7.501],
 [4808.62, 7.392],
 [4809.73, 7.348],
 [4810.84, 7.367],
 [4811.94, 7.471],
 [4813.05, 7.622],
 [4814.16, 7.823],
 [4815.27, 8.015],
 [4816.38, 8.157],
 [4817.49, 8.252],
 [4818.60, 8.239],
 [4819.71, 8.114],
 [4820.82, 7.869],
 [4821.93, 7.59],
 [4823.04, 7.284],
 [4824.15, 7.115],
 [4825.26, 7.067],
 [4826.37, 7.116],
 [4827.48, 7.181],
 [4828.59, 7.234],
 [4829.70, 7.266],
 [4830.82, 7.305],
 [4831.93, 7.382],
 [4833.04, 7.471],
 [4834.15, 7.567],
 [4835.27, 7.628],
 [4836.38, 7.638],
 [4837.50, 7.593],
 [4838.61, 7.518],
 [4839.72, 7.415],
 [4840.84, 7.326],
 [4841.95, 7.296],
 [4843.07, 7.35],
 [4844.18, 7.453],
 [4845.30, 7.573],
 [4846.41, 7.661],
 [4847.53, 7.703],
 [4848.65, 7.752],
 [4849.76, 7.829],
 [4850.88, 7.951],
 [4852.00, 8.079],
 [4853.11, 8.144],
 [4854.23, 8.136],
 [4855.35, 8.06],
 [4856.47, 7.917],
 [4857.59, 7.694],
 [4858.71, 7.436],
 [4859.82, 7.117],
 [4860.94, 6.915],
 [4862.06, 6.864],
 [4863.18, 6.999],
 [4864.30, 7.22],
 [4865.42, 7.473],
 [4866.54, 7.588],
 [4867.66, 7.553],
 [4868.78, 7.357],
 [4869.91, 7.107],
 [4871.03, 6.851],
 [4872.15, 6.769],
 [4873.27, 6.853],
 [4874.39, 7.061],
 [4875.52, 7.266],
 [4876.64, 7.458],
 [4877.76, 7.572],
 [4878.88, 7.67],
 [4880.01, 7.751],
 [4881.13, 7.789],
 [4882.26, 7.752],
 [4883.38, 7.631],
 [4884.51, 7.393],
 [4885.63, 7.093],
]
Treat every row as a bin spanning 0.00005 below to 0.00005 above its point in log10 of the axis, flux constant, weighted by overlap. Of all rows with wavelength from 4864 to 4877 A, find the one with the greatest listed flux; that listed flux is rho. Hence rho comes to 7.588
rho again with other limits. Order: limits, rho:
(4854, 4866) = 8.136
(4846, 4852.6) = 8.079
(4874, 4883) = 7.789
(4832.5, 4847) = 7.661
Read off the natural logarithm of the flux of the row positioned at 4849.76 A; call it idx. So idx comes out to 2.06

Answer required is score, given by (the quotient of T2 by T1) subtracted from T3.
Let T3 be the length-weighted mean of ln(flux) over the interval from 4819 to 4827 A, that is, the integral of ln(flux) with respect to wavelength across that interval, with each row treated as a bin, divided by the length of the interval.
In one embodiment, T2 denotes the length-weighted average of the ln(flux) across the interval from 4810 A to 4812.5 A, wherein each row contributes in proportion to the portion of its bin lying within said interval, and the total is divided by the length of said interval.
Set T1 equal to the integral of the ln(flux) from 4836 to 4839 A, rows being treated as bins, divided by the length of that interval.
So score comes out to 1.02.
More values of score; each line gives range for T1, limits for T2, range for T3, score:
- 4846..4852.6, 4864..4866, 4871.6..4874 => 0.95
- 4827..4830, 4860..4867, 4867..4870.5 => 1.00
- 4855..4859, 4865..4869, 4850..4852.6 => 1.10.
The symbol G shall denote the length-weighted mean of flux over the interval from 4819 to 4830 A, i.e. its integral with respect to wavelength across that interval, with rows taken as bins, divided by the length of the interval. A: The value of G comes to 7.4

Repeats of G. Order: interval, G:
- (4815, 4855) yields 7.6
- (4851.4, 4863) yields 7.6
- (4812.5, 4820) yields 8.0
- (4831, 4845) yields 7.5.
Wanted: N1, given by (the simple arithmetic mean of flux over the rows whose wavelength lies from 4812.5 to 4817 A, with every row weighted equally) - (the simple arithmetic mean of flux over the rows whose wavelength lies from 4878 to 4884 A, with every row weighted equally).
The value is 0.19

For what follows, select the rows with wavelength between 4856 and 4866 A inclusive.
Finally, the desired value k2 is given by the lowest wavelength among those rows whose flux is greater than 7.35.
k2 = 4856.47 A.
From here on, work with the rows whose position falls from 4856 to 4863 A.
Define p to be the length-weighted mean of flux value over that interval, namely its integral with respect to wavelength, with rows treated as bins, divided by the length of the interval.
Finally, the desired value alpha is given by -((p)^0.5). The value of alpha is -2.70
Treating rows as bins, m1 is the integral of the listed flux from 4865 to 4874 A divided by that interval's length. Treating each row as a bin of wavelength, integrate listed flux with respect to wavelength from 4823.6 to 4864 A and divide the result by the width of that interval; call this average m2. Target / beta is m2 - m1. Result 0.3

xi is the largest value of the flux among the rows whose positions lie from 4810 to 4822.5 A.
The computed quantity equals 8.252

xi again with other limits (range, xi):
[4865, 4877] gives 7.588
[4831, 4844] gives 7.638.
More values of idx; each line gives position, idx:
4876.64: 2.01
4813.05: 2.03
